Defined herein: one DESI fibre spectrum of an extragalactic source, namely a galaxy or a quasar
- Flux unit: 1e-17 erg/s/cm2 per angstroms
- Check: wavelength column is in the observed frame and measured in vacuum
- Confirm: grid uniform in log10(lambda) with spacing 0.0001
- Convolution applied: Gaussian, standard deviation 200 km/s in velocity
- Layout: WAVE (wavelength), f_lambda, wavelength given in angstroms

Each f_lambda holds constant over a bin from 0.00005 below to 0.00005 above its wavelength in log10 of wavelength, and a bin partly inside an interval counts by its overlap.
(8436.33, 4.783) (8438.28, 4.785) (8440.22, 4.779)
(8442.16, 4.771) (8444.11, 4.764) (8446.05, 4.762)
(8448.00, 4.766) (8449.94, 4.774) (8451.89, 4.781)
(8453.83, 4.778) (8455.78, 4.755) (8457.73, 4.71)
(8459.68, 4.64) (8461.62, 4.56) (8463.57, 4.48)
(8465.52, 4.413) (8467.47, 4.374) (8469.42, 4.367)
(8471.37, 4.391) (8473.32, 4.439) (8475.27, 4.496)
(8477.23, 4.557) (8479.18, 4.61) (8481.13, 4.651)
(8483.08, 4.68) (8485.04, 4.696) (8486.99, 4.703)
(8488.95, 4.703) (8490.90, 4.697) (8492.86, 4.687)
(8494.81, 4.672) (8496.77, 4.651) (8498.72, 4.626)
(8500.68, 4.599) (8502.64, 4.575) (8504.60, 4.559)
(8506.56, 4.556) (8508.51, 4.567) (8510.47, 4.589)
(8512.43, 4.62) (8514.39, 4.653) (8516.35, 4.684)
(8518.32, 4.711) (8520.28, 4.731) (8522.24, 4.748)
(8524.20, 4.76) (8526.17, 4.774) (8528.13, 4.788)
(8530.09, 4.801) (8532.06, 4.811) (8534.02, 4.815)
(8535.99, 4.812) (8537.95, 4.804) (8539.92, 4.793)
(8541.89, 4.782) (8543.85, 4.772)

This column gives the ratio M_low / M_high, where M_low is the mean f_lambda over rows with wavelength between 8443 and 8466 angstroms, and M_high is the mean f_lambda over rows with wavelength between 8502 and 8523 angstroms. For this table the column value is 1.01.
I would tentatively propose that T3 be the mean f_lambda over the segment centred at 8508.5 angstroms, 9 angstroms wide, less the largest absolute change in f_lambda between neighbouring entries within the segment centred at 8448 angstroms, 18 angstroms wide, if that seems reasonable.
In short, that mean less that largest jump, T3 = 4.56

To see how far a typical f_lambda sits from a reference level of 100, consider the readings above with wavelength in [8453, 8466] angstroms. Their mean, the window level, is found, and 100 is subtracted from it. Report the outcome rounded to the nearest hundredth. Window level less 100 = -95.38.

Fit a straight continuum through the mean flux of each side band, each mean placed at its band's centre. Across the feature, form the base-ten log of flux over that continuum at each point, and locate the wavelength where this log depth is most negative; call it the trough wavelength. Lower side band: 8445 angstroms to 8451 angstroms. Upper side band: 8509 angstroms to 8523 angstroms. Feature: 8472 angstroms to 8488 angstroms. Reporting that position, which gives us 8473.32 angstroms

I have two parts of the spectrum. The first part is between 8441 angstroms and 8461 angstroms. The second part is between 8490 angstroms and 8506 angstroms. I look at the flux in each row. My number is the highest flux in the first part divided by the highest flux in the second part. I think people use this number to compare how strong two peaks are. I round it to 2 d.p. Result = 1.02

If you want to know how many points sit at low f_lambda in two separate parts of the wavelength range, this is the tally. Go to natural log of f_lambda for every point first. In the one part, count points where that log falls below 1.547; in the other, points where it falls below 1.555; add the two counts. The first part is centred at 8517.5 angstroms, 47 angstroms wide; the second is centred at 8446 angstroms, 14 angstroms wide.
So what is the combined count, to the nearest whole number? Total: 12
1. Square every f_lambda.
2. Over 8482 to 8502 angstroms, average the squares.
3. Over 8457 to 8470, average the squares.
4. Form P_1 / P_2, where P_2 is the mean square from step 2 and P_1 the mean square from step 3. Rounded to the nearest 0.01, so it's 0.93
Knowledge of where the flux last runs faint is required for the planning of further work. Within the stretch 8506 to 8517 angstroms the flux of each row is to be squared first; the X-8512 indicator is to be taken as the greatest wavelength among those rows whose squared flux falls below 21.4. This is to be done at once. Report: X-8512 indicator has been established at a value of 8512.43 angstroms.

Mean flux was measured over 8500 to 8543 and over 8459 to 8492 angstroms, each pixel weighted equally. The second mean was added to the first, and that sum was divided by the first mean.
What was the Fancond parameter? 1.97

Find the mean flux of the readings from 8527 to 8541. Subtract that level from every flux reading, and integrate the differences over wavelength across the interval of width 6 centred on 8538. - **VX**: 0.0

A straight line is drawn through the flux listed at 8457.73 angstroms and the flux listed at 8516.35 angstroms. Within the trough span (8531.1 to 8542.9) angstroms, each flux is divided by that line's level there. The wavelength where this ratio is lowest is 8541.89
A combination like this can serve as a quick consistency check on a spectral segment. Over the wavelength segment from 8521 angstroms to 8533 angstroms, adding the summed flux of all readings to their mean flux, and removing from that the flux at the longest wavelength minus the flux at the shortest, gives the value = 33.4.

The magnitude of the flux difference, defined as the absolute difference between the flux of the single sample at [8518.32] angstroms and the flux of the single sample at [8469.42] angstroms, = 0.34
